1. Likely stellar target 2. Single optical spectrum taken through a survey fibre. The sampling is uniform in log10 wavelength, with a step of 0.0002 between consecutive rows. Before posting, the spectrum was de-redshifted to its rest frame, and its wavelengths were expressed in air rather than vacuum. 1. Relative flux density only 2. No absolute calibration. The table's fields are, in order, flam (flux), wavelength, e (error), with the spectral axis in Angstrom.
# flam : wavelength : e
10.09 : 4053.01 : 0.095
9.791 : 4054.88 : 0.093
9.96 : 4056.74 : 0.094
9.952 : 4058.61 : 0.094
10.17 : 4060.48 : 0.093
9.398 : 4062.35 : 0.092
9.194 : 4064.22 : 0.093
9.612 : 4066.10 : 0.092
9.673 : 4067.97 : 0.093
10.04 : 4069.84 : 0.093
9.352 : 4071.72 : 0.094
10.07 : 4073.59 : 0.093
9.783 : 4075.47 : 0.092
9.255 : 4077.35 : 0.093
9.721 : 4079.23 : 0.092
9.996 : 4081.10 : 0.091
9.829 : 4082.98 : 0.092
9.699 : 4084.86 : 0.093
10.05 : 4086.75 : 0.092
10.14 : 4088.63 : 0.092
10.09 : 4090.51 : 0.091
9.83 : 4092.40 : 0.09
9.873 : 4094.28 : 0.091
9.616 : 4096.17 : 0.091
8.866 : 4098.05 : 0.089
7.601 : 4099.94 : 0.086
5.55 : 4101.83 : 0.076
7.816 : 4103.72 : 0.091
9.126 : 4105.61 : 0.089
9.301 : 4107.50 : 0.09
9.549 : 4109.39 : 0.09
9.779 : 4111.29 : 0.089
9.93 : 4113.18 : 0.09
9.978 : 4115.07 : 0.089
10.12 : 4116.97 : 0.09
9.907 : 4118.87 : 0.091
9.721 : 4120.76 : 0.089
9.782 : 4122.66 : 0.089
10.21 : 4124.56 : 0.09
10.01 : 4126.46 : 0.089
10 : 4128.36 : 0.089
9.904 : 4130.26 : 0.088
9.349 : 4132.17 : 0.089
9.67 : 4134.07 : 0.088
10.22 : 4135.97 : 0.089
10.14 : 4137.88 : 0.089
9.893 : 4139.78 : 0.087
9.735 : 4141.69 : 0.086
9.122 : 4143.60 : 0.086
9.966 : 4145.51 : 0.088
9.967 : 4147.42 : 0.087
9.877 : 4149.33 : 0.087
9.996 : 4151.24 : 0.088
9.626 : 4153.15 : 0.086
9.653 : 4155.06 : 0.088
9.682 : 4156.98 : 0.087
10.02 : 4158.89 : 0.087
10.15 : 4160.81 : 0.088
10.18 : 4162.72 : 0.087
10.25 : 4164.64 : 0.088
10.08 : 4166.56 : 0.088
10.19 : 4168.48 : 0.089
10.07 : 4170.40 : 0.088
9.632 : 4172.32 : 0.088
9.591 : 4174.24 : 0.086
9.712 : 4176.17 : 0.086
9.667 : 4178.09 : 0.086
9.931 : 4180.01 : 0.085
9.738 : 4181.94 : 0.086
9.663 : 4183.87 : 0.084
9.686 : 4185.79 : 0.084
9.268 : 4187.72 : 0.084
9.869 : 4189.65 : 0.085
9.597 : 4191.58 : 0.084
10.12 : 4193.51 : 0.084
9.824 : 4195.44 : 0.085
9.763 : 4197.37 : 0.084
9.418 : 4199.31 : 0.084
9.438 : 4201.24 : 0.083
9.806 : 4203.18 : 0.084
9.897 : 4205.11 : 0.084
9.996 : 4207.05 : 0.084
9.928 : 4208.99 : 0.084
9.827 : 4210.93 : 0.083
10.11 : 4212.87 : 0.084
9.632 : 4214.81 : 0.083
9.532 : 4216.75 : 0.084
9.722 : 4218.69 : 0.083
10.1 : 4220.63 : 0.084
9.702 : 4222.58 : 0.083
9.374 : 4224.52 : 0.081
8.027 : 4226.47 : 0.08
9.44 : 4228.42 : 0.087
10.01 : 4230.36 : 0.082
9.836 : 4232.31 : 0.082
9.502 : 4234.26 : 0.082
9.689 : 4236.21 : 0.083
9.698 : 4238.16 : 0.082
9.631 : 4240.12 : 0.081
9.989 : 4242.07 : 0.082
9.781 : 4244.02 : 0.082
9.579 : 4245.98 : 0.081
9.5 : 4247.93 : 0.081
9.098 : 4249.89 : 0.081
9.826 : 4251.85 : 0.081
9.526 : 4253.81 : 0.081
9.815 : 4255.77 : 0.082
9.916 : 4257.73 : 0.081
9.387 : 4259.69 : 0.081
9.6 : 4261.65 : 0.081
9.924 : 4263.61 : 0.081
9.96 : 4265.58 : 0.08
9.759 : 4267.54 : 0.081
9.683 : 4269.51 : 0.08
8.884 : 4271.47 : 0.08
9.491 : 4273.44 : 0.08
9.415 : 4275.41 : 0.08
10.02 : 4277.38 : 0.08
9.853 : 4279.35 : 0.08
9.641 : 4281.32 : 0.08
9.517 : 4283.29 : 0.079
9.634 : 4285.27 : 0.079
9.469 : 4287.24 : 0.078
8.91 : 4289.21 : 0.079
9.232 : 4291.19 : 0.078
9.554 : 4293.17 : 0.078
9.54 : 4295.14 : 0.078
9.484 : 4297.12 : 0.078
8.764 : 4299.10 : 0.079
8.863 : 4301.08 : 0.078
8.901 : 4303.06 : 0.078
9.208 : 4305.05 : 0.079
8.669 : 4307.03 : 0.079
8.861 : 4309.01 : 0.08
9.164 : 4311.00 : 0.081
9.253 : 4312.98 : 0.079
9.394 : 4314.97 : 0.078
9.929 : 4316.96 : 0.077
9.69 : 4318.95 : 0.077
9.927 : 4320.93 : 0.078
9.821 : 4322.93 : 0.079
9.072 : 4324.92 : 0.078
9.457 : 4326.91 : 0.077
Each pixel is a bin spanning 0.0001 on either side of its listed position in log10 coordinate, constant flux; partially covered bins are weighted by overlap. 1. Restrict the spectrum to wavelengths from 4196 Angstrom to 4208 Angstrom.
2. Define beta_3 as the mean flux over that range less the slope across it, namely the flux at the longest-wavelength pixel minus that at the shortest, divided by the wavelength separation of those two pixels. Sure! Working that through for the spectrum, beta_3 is 9.7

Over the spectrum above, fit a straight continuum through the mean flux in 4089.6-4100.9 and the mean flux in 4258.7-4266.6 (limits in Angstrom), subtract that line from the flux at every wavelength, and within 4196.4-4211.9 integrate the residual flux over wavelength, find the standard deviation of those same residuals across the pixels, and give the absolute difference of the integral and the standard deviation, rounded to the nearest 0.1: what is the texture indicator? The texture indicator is 2.6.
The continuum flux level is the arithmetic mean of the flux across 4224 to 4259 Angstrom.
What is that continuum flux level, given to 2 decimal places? 9.57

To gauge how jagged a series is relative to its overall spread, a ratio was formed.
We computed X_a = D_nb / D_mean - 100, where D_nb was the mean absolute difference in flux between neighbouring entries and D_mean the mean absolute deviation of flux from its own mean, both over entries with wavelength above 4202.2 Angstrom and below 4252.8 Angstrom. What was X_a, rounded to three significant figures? -98.7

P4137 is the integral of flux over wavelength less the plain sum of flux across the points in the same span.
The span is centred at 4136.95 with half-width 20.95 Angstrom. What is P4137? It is 196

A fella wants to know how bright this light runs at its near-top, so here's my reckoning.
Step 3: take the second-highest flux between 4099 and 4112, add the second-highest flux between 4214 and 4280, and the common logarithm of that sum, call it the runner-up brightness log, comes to 1.29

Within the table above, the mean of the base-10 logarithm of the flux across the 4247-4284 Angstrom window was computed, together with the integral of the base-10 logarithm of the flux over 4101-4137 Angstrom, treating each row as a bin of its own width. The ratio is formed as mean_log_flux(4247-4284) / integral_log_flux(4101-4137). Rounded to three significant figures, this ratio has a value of 0.0280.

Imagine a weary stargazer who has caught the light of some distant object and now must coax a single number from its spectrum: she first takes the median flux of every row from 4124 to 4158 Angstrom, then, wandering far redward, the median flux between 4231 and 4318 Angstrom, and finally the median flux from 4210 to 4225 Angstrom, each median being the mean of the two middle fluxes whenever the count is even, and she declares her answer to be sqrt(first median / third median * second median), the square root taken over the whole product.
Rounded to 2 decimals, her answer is 3.12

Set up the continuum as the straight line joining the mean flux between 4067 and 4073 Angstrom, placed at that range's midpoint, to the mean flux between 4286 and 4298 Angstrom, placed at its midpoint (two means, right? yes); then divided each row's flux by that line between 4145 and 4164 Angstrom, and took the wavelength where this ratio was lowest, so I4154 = 4153.15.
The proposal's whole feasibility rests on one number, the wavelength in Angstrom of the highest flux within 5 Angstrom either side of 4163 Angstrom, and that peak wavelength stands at 4164.64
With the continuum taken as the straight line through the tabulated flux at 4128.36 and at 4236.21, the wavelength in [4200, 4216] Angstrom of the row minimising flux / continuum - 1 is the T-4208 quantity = 4201.24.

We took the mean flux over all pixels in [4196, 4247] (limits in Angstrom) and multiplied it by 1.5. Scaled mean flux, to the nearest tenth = 14.5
